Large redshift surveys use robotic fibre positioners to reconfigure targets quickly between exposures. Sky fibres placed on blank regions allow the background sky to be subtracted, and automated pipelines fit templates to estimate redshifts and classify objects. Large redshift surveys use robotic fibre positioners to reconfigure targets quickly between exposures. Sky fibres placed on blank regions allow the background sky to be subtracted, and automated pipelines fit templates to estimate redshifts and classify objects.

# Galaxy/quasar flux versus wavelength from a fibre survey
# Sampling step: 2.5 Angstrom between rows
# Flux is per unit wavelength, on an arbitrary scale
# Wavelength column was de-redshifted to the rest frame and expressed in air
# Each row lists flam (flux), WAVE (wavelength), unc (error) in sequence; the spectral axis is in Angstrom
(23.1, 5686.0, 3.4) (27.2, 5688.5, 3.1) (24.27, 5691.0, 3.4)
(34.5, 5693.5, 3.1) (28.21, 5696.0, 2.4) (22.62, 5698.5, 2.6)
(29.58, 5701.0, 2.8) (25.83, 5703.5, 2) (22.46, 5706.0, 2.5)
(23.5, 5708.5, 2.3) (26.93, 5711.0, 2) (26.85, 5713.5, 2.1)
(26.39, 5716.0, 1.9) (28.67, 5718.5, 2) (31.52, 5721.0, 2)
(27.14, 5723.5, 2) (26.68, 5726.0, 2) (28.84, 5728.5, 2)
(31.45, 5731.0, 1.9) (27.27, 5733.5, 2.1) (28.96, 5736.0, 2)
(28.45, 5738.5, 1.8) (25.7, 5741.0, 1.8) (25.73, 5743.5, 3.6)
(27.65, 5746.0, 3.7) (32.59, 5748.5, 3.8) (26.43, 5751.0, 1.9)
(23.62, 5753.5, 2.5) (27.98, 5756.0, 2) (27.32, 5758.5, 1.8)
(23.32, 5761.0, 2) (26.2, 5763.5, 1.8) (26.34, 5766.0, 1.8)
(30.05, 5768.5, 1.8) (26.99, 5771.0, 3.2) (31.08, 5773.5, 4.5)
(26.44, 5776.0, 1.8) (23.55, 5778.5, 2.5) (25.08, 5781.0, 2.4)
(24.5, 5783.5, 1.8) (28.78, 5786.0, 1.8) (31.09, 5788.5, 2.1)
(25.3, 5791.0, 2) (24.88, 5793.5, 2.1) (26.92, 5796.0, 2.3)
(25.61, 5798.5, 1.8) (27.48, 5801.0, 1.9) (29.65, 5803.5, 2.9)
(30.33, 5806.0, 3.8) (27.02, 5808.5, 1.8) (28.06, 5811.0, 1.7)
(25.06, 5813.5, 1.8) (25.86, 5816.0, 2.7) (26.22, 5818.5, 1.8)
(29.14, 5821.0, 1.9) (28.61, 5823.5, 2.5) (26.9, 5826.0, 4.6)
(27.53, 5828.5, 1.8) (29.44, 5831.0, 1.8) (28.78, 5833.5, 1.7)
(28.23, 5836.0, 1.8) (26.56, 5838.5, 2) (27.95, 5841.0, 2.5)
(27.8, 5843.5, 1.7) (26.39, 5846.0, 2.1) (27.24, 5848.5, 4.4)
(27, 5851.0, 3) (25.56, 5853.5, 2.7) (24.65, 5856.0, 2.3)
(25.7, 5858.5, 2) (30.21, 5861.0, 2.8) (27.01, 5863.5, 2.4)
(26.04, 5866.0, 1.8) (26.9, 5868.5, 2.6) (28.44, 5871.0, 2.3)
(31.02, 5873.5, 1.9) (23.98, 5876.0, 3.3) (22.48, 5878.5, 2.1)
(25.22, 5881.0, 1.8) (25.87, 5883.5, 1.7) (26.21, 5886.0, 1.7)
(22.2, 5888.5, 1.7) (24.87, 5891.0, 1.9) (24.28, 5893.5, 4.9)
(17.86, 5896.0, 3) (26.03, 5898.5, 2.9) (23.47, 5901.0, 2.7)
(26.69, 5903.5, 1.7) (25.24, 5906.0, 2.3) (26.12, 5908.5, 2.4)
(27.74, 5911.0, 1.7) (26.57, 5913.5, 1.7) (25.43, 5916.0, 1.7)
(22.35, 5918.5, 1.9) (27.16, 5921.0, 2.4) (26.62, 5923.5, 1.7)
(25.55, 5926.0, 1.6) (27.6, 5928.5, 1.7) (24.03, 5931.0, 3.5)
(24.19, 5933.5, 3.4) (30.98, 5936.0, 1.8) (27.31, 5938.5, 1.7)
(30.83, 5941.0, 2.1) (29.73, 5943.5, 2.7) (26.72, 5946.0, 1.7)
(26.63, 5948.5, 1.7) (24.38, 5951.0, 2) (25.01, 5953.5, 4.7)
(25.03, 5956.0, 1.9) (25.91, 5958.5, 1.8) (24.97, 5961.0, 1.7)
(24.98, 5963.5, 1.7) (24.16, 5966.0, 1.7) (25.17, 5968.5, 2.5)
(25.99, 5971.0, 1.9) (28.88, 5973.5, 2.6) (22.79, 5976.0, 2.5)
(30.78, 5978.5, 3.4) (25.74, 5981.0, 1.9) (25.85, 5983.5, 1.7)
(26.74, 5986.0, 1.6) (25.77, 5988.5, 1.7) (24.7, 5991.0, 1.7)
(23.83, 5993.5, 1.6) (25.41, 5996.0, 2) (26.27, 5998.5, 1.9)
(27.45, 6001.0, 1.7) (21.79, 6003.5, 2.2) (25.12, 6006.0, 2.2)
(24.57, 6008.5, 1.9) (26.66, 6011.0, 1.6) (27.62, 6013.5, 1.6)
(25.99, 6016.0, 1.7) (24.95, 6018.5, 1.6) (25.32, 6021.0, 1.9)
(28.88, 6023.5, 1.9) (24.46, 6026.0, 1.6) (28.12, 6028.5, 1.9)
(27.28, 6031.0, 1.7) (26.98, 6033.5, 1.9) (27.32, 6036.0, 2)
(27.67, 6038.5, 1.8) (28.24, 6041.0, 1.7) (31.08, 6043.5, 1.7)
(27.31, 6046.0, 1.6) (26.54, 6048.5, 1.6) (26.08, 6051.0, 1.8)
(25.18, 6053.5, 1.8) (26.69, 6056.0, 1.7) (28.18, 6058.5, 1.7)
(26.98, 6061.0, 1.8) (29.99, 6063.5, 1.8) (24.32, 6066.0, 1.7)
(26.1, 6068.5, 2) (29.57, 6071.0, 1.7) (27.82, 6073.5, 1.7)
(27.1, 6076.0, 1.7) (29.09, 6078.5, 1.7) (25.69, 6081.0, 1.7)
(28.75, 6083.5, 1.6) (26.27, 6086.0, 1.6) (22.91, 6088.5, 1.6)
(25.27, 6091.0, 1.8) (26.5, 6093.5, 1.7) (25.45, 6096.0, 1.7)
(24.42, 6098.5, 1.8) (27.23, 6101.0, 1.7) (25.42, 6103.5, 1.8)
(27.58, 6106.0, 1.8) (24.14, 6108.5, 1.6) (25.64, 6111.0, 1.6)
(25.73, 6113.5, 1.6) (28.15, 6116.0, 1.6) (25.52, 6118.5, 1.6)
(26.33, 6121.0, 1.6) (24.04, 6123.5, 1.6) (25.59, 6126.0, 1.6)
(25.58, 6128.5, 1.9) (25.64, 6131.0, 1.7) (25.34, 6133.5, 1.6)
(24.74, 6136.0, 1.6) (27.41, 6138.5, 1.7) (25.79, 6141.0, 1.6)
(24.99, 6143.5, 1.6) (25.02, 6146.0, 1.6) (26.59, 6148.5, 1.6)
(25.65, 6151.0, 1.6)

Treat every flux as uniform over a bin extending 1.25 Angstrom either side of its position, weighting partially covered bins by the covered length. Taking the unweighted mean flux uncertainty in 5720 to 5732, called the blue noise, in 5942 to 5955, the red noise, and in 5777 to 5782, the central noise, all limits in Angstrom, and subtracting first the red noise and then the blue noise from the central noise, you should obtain -2.1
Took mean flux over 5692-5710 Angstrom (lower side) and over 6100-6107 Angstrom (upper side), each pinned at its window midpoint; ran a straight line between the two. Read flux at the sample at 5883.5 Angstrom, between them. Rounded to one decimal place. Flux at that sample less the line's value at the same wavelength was -0.8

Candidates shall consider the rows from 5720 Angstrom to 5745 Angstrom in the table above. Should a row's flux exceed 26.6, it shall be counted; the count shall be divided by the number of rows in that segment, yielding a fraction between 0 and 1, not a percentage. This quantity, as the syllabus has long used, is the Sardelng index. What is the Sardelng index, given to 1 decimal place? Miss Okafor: 0.8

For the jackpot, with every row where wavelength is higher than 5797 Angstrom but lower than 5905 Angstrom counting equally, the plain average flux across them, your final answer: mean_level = 26.5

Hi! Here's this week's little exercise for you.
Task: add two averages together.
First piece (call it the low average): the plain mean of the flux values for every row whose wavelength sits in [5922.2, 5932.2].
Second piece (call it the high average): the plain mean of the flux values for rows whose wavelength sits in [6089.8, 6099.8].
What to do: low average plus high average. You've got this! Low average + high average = 51.4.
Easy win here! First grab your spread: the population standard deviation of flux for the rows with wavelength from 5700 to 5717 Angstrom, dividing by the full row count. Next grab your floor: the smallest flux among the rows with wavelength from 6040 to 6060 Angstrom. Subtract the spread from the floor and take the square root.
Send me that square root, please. 4.80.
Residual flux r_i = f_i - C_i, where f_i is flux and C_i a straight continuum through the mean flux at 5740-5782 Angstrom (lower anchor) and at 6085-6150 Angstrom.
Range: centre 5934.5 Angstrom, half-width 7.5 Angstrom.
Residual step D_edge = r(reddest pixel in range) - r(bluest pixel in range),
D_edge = 3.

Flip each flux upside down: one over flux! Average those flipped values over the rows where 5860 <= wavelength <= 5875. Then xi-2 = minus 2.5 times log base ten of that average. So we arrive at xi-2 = 3.62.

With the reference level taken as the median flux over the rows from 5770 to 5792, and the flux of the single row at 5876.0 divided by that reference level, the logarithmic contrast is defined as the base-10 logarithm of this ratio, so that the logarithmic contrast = -0.042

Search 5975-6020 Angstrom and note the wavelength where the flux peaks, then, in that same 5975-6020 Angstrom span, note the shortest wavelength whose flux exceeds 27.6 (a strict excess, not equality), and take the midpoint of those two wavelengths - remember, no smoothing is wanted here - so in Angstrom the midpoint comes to 5978.5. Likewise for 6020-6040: 6023.5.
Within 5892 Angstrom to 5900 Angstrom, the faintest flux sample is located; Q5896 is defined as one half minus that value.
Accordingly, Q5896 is -17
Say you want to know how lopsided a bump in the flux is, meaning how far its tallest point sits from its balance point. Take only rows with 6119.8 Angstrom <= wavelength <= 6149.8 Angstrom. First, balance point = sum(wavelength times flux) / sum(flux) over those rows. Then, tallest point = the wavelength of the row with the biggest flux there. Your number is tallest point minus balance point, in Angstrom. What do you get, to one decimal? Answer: 3.7 Angstrom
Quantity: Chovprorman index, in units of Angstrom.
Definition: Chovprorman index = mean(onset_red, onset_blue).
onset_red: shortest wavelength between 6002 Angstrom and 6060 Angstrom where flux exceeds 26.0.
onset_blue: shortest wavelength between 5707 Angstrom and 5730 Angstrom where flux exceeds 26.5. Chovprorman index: 5861.0 Angstrom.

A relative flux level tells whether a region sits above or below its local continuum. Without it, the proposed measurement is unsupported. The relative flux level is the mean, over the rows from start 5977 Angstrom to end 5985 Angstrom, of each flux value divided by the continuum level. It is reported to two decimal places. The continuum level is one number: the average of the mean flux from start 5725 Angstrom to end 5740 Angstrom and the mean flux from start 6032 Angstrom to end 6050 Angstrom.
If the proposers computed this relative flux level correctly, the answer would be 0.97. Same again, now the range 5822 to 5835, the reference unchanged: 1.00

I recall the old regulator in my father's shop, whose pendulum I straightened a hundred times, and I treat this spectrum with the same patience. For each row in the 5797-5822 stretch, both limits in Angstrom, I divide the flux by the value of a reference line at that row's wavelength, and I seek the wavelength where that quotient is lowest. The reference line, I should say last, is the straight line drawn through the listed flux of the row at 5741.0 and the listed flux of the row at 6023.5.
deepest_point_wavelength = 5813.5 Angstrom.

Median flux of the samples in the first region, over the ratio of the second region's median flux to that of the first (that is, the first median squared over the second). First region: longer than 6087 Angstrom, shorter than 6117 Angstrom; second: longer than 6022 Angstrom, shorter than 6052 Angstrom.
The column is 23.9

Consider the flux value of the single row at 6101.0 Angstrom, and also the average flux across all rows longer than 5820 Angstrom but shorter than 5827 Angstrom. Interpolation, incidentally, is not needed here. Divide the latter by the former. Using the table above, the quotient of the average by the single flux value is 1.04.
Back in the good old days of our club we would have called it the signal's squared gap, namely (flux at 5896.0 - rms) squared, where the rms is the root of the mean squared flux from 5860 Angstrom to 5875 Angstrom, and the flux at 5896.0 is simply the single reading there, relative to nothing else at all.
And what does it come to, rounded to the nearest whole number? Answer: 110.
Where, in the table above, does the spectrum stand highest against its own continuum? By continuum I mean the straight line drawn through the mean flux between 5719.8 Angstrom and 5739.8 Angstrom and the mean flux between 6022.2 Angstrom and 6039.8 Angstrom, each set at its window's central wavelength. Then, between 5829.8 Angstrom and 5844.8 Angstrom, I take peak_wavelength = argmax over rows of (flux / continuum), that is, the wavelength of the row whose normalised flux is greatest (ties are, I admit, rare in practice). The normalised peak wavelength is 5831.0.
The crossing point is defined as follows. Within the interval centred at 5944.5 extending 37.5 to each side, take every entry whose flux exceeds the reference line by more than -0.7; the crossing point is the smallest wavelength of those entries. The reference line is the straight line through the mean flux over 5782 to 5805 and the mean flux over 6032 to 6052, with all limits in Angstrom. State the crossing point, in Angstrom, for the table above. 5911.0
